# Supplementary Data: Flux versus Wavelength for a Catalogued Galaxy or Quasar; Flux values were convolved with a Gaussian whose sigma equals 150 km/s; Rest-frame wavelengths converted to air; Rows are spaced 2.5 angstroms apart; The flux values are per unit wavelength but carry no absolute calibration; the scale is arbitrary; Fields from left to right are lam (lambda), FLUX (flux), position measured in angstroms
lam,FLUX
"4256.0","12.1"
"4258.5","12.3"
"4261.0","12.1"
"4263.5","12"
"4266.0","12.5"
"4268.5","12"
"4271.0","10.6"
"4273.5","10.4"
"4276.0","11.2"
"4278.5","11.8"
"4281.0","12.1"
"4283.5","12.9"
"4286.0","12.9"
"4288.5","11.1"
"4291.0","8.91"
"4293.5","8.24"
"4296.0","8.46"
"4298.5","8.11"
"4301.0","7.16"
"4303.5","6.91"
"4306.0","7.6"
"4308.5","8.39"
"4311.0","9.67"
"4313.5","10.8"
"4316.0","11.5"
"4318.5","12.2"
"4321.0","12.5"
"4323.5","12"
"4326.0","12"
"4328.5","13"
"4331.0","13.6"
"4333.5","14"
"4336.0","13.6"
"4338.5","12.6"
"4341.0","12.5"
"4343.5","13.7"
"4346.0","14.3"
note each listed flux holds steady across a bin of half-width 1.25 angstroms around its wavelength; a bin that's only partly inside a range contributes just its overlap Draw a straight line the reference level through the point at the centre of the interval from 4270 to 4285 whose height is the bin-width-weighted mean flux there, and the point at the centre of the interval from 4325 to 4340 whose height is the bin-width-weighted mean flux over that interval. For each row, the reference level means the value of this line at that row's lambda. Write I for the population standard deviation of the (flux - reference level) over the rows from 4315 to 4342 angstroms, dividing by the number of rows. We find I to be 0.64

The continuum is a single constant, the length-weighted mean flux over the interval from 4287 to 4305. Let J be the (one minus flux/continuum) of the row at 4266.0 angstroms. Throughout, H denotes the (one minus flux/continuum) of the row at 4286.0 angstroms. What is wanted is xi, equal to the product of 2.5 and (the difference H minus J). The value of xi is -0.1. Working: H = -0.52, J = -0.48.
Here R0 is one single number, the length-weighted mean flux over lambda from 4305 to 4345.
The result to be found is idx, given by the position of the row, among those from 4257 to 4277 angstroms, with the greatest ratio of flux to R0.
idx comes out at 4266.0 angstroms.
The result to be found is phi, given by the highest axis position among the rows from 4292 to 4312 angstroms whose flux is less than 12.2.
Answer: 4311.0 angstroms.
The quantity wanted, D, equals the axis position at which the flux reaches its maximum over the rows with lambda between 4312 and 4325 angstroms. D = 4321.0 angstroms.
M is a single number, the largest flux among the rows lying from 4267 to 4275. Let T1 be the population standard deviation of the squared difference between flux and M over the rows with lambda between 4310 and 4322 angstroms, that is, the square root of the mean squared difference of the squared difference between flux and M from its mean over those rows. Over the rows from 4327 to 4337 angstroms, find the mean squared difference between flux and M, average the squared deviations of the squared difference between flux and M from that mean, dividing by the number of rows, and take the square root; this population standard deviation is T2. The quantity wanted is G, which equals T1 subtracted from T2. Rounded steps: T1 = 2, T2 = 1.1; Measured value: -1.0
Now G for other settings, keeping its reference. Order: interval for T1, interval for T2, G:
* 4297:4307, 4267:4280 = -3.1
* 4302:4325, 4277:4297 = -3.5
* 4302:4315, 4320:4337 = -7.5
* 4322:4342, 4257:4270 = -1.3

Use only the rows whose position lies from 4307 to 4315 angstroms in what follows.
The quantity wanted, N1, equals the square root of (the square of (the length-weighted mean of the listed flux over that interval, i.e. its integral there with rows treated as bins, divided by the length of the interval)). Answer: 9.6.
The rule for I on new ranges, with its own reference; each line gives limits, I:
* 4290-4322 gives 1.62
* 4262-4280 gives 0.81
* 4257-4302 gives 2.09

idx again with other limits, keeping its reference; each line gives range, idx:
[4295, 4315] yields 4313.5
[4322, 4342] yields 4333.5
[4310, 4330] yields 4328.5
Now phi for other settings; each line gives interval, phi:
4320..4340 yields 4326.0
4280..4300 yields 4298.5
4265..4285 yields 4281.0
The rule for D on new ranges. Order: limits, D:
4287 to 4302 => 4288.5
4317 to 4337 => 4333.5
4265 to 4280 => 4266.0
